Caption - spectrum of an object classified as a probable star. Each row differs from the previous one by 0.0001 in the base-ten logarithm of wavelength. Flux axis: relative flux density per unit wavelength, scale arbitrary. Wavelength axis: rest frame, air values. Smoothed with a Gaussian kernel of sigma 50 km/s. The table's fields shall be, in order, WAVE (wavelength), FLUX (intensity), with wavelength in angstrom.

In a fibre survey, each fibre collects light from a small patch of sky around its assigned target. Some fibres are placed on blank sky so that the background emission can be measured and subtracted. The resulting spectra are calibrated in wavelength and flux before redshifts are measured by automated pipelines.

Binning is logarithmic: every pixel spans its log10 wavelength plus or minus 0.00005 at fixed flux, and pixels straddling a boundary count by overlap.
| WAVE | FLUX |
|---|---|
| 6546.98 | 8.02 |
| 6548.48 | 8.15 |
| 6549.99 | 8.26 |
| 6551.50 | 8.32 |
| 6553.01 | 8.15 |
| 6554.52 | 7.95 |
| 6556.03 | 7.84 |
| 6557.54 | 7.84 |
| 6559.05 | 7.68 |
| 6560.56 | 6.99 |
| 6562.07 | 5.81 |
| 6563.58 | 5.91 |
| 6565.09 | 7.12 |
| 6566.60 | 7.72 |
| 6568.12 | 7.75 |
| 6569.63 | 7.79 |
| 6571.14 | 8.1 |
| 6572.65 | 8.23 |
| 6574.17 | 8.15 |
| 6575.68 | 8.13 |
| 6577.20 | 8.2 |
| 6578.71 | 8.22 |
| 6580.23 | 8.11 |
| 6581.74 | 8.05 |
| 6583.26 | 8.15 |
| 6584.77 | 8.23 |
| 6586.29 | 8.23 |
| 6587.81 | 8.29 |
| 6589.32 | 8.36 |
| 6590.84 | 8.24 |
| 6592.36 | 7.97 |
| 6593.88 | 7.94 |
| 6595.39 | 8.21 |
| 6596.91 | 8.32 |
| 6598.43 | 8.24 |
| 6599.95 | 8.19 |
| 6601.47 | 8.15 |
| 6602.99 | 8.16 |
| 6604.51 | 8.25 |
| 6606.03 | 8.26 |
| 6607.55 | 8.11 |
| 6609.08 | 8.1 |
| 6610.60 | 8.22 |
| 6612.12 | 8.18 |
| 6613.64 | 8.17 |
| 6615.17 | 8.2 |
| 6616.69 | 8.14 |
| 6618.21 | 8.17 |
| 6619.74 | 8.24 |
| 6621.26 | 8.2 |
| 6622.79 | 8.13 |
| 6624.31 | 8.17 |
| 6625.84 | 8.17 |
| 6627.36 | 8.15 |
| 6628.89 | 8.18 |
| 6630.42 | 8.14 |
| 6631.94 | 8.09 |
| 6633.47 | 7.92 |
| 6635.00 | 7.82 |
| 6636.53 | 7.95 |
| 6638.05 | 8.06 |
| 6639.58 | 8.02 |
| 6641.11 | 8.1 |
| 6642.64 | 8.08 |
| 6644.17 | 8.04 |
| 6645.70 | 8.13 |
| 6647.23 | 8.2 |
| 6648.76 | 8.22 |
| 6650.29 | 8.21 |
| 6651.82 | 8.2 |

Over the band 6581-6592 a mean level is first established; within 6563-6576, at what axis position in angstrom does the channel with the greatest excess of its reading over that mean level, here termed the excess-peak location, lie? 6572.65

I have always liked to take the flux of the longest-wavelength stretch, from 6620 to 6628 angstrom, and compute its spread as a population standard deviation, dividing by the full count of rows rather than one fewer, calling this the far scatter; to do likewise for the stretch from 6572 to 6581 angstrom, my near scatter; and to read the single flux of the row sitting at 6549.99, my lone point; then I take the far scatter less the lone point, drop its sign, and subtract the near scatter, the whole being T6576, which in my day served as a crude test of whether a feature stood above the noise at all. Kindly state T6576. 8.2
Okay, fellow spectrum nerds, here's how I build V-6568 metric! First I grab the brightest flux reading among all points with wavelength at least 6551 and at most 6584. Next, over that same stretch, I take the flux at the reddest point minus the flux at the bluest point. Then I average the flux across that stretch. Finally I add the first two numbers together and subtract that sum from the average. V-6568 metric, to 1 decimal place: -0.4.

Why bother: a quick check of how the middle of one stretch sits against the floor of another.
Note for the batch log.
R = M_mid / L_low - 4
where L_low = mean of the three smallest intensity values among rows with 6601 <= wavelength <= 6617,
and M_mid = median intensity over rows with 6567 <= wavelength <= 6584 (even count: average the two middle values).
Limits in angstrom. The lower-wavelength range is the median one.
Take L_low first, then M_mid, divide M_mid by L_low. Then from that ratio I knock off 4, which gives -3.00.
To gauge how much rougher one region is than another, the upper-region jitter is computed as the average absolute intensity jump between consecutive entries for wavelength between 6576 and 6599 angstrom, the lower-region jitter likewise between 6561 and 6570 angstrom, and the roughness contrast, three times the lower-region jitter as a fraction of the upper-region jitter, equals 12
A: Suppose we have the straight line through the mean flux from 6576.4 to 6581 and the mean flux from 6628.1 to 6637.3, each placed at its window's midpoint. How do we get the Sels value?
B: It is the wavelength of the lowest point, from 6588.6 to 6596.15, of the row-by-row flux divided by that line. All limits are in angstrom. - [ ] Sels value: 6593.88 angstrom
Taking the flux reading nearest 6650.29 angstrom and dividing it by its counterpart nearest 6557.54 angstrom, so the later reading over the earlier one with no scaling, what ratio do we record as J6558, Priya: 1.05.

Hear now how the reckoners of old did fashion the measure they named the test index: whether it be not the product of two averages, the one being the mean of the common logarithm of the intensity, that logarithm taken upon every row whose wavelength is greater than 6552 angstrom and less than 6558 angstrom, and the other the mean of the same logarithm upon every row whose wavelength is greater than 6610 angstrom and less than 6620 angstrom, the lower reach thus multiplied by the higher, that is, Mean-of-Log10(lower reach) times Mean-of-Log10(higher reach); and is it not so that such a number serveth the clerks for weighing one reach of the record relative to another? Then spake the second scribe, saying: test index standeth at 0.822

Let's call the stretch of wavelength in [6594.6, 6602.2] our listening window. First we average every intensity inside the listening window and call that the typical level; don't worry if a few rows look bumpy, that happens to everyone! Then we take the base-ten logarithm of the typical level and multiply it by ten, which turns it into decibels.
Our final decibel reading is 9.15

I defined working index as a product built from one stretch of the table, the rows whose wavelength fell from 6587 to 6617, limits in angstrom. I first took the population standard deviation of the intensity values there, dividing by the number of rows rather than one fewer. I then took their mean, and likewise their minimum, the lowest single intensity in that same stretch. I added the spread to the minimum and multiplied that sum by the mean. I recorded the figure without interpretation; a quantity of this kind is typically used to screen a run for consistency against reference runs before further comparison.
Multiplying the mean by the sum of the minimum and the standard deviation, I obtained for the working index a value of 65.8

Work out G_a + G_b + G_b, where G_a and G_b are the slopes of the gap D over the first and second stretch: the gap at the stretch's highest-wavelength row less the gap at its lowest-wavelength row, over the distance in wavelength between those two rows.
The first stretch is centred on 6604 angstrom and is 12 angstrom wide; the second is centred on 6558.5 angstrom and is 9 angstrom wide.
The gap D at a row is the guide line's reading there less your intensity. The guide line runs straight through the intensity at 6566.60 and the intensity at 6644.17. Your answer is 0.59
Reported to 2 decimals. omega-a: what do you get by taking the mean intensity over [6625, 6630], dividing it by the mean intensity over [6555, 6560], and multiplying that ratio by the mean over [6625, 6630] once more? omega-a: 8.57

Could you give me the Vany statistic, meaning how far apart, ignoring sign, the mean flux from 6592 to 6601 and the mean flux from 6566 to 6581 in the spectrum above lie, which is 0.11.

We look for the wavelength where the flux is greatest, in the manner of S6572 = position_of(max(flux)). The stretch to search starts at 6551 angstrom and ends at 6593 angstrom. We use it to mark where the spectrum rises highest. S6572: 6589.32 angstrom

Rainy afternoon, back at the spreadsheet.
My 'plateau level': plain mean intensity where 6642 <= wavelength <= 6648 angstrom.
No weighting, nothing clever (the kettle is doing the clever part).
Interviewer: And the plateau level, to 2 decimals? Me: 8.11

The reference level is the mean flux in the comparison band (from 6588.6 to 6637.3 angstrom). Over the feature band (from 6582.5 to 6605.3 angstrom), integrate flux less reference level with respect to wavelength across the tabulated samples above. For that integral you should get 1.1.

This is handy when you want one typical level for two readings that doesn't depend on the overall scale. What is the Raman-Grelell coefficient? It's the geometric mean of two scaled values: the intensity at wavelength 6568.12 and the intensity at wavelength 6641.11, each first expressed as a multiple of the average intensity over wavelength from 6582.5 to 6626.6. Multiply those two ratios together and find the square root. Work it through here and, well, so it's 0.97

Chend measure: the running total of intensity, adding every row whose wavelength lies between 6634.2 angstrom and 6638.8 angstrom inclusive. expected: 23.8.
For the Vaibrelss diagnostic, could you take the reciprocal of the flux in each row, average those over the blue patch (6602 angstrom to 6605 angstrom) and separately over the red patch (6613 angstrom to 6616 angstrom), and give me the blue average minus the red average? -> 0.000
